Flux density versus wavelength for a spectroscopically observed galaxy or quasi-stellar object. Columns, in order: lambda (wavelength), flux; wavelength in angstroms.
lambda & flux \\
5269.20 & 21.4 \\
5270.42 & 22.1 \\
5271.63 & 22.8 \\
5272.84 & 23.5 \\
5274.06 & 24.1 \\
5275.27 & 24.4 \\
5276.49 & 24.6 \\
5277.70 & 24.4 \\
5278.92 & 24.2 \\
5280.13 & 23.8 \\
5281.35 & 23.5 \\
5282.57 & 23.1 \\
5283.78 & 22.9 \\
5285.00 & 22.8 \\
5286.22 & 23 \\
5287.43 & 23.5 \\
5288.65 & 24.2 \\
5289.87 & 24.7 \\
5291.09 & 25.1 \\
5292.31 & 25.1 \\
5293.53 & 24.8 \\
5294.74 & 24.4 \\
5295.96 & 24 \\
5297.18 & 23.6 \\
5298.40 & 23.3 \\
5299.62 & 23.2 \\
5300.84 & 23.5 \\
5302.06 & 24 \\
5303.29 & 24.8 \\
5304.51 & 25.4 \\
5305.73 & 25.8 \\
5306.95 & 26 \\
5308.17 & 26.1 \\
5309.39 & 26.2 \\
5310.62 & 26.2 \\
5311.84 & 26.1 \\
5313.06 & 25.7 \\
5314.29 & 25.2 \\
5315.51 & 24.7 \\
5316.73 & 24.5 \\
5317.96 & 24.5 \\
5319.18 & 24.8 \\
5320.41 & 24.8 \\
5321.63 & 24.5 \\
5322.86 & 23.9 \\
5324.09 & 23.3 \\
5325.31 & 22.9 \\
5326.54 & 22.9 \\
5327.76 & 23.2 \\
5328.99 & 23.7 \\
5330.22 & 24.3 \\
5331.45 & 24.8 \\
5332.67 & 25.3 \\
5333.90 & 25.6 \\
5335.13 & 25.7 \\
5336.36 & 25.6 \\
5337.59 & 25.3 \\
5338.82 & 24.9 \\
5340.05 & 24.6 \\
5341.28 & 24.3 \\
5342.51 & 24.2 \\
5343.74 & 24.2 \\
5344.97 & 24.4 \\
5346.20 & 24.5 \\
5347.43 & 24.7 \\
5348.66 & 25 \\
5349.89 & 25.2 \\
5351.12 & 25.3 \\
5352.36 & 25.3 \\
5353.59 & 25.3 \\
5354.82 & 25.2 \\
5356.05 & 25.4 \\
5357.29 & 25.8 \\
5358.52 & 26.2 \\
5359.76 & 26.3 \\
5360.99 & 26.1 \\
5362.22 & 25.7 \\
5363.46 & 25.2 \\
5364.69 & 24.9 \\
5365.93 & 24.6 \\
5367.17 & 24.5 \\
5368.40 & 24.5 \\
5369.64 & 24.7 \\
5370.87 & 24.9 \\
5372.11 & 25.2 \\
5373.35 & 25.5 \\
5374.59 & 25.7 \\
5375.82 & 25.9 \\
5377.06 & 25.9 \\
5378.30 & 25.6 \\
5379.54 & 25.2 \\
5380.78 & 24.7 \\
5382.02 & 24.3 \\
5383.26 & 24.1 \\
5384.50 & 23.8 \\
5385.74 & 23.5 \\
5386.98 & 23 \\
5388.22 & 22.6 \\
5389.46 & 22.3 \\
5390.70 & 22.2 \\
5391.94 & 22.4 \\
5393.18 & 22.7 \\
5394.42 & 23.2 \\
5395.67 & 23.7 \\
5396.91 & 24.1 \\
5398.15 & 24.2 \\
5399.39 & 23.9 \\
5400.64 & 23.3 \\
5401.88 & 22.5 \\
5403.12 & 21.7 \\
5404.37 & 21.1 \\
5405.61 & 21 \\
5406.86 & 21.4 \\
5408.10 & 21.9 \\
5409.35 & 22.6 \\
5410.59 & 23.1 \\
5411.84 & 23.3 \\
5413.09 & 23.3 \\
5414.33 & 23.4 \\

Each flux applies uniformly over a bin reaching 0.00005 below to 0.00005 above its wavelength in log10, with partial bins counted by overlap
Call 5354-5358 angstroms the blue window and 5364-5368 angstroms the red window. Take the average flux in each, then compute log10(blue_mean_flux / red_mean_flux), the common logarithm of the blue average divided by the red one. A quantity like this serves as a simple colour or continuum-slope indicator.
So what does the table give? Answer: 0.014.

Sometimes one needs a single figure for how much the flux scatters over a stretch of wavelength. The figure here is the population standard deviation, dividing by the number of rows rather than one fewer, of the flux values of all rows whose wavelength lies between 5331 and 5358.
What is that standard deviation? 0.49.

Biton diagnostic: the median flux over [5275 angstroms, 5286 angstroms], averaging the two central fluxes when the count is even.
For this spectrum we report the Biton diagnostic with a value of 23.8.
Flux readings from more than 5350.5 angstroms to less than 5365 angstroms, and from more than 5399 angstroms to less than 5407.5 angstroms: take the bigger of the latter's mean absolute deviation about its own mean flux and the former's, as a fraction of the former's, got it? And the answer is 2.5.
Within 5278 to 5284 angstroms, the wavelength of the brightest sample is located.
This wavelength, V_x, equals 5278.92 angstroms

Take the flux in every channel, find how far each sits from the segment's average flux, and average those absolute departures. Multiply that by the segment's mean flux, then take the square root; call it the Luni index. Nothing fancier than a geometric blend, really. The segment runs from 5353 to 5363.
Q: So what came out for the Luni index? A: 3.0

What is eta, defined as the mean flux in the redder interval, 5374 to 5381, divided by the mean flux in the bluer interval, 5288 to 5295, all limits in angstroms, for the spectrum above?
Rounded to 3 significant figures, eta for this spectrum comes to 1.03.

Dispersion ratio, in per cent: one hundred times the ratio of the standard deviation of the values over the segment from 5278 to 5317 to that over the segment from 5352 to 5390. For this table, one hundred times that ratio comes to 106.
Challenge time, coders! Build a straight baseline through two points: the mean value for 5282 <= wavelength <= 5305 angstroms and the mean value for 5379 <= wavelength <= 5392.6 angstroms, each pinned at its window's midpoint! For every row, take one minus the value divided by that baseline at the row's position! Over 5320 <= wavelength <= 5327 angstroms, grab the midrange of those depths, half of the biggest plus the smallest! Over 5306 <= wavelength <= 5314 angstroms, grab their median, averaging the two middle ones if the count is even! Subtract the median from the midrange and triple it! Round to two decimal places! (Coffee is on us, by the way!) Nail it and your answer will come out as 0.27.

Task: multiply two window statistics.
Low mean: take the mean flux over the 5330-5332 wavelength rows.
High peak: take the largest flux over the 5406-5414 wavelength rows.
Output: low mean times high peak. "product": 572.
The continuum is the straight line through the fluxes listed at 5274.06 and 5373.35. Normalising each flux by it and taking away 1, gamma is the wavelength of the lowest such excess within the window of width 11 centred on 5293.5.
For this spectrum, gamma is 5298.40 angstroms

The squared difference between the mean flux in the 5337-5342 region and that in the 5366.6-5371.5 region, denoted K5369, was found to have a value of 0.0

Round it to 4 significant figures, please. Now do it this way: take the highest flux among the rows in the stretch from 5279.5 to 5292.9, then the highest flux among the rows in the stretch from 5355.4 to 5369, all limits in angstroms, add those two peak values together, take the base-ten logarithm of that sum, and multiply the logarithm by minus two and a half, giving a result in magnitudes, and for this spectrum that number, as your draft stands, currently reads -4.277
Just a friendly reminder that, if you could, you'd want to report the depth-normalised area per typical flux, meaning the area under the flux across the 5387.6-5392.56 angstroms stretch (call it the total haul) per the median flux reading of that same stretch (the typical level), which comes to 4.97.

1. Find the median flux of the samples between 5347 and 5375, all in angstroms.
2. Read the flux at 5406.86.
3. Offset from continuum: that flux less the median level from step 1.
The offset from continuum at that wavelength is -3.8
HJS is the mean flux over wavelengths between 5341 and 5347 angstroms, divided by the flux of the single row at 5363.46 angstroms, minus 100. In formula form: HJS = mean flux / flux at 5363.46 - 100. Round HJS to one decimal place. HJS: -99.0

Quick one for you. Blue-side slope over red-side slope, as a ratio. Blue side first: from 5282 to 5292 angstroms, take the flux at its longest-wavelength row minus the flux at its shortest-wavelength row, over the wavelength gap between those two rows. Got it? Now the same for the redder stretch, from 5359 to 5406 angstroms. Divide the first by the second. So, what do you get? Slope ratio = -2.0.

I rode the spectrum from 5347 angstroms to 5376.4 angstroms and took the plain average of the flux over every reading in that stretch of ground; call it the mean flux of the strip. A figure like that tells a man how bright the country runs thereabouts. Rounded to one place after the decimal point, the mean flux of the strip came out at 25.3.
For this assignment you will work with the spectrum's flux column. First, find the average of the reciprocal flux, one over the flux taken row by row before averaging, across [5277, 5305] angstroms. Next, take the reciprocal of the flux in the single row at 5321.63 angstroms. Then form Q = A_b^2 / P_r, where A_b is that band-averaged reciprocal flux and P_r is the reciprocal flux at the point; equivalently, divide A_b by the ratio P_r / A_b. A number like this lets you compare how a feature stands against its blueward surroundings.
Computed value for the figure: 0.0427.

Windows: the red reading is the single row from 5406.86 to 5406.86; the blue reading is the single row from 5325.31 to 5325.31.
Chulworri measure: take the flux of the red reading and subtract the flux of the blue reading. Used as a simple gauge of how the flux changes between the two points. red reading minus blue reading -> -1.5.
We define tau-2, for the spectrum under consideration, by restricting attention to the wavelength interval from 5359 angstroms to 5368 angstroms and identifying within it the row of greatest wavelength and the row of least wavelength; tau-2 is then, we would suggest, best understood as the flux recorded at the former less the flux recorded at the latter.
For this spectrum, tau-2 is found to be -1.8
